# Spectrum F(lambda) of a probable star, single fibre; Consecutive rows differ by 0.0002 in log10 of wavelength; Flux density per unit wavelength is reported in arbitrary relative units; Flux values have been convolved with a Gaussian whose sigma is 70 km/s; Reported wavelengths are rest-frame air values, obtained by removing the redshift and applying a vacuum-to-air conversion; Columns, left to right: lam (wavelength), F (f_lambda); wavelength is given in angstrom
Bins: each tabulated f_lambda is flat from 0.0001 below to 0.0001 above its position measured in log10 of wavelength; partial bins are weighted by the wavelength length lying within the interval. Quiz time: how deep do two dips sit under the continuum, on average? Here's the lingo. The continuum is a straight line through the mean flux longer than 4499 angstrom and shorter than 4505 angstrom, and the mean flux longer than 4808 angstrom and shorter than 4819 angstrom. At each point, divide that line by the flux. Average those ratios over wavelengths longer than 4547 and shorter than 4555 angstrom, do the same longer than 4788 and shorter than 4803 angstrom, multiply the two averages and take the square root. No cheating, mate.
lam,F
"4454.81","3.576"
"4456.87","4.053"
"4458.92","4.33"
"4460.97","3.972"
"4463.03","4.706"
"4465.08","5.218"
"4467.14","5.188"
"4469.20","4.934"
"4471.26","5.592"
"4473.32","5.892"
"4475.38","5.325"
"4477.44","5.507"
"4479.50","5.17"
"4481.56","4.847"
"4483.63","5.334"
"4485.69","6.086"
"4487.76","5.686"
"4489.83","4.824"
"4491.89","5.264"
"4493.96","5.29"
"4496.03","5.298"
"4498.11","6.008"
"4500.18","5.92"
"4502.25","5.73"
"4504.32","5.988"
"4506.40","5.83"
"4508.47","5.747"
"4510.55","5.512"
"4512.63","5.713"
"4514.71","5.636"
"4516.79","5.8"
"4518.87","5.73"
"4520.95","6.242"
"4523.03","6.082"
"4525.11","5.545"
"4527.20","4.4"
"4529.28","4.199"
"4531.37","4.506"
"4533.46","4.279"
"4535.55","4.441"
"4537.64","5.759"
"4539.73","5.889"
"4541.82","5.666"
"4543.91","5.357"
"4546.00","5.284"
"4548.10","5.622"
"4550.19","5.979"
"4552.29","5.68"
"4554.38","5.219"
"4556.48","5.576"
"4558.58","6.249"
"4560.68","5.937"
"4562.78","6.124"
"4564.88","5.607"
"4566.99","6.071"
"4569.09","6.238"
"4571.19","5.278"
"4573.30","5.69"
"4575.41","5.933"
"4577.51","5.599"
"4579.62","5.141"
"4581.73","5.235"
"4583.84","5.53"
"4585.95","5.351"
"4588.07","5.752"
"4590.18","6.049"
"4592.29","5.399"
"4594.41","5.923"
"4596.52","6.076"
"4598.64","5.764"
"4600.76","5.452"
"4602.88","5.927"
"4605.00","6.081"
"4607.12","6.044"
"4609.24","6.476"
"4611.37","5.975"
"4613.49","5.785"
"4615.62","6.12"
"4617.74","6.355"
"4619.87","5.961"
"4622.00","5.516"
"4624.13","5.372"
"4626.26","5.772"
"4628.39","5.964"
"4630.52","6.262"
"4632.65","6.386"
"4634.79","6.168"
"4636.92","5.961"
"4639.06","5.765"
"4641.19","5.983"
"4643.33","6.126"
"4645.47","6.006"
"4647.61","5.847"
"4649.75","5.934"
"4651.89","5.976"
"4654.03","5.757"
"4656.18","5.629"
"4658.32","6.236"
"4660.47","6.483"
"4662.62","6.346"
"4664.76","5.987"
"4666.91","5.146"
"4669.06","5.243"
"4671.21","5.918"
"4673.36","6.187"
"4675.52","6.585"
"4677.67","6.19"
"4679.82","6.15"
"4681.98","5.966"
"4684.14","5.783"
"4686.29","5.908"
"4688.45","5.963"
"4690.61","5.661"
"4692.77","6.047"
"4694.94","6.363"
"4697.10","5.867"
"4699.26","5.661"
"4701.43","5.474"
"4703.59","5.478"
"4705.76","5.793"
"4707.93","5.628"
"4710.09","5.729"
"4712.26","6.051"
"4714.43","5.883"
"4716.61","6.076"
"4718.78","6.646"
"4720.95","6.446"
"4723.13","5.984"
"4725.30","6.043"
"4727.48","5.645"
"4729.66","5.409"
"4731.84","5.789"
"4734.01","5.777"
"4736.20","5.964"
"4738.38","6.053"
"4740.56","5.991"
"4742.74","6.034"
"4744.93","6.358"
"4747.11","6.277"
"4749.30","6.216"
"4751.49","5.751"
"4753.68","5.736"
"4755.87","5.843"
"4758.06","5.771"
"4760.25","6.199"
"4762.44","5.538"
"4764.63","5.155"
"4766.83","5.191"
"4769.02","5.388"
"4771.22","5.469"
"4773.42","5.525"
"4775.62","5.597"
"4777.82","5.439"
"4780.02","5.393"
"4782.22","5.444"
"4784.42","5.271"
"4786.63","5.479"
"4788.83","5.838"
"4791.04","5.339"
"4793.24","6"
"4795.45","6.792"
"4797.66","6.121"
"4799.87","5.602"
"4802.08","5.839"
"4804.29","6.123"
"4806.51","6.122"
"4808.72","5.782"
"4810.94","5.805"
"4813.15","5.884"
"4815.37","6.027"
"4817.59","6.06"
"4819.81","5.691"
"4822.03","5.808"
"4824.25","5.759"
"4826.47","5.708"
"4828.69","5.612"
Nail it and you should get 1.02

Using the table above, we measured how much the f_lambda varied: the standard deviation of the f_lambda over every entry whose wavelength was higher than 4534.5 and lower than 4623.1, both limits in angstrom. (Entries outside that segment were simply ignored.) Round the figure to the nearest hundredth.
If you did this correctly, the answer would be 0.39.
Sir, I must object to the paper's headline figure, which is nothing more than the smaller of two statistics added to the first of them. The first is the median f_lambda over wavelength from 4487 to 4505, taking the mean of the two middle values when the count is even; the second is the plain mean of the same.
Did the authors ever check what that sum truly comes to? 11.2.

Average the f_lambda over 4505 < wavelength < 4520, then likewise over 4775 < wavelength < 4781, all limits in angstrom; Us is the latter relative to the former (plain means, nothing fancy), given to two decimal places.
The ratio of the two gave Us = 0.96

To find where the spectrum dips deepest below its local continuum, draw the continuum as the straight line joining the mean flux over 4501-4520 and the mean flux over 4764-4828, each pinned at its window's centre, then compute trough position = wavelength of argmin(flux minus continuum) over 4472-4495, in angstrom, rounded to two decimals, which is 4489.83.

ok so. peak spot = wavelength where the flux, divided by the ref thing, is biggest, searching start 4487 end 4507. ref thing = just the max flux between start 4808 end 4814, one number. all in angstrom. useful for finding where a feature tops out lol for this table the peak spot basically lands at 4498.11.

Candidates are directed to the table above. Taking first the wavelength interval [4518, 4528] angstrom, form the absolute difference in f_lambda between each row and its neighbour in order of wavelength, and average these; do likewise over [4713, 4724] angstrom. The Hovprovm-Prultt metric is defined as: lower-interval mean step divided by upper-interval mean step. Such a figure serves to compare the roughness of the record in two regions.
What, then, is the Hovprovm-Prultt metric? 1.7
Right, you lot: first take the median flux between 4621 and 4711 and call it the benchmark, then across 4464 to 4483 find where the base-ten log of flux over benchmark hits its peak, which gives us 4473.32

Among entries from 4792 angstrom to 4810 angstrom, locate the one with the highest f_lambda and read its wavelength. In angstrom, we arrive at 4795.45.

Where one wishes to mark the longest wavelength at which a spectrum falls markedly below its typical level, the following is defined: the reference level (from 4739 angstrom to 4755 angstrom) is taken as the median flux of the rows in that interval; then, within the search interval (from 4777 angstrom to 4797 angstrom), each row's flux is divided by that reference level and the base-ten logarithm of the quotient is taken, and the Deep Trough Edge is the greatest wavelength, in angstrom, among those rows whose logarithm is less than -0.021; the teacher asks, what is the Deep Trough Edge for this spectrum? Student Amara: 4791.04 angstrom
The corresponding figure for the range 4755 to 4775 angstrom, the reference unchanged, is 4773.42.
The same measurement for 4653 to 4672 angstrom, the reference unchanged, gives 4669.06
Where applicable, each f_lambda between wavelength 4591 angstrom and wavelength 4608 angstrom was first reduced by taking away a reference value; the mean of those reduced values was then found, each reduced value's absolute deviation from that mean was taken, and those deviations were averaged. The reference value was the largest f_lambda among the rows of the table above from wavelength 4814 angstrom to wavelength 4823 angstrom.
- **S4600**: 0.22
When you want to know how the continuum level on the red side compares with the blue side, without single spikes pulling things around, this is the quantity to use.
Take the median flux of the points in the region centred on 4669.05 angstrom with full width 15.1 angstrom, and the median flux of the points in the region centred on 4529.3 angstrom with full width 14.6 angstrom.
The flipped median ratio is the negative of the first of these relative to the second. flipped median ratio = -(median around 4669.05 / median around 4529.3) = -1.35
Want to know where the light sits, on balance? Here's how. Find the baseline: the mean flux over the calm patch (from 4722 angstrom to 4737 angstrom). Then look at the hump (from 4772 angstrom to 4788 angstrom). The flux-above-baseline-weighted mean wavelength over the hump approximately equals 4780.7 angstrom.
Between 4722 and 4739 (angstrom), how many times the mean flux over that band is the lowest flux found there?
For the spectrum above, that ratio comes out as 0.93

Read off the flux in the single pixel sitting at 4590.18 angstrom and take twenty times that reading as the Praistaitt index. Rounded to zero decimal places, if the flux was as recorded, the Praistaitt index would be 121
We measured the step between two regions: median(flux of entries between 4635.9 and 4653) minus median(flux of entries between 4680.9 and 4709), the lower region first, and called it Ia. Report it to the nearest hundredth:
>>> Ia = 0.18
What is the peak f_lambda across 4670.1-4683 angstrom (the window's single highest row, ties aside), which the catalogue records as 6.585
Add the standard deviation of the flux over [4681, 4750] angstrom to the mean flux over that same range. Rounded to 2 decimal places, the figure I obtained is 6.22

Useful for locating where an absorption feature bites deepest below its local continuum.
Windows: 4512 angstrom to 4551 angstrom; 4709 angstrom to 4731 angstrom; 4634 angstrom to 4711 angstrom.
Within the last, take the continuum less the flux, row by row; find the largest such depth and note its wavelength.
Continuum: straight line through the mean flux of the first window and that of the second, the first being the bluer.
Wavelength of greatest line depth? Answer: 4666.91 angstrom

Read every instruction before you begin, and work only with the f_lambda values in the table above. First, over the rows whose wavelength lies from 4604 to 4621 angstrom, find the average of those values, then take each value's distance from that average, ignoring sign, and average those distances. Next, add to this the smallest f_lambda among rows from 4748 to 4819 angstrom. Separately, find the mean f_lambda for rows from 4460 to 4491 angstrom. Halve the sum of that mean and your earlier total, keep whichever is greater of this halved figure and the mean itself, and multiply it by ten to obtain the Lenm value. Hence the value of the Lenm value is 52.7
